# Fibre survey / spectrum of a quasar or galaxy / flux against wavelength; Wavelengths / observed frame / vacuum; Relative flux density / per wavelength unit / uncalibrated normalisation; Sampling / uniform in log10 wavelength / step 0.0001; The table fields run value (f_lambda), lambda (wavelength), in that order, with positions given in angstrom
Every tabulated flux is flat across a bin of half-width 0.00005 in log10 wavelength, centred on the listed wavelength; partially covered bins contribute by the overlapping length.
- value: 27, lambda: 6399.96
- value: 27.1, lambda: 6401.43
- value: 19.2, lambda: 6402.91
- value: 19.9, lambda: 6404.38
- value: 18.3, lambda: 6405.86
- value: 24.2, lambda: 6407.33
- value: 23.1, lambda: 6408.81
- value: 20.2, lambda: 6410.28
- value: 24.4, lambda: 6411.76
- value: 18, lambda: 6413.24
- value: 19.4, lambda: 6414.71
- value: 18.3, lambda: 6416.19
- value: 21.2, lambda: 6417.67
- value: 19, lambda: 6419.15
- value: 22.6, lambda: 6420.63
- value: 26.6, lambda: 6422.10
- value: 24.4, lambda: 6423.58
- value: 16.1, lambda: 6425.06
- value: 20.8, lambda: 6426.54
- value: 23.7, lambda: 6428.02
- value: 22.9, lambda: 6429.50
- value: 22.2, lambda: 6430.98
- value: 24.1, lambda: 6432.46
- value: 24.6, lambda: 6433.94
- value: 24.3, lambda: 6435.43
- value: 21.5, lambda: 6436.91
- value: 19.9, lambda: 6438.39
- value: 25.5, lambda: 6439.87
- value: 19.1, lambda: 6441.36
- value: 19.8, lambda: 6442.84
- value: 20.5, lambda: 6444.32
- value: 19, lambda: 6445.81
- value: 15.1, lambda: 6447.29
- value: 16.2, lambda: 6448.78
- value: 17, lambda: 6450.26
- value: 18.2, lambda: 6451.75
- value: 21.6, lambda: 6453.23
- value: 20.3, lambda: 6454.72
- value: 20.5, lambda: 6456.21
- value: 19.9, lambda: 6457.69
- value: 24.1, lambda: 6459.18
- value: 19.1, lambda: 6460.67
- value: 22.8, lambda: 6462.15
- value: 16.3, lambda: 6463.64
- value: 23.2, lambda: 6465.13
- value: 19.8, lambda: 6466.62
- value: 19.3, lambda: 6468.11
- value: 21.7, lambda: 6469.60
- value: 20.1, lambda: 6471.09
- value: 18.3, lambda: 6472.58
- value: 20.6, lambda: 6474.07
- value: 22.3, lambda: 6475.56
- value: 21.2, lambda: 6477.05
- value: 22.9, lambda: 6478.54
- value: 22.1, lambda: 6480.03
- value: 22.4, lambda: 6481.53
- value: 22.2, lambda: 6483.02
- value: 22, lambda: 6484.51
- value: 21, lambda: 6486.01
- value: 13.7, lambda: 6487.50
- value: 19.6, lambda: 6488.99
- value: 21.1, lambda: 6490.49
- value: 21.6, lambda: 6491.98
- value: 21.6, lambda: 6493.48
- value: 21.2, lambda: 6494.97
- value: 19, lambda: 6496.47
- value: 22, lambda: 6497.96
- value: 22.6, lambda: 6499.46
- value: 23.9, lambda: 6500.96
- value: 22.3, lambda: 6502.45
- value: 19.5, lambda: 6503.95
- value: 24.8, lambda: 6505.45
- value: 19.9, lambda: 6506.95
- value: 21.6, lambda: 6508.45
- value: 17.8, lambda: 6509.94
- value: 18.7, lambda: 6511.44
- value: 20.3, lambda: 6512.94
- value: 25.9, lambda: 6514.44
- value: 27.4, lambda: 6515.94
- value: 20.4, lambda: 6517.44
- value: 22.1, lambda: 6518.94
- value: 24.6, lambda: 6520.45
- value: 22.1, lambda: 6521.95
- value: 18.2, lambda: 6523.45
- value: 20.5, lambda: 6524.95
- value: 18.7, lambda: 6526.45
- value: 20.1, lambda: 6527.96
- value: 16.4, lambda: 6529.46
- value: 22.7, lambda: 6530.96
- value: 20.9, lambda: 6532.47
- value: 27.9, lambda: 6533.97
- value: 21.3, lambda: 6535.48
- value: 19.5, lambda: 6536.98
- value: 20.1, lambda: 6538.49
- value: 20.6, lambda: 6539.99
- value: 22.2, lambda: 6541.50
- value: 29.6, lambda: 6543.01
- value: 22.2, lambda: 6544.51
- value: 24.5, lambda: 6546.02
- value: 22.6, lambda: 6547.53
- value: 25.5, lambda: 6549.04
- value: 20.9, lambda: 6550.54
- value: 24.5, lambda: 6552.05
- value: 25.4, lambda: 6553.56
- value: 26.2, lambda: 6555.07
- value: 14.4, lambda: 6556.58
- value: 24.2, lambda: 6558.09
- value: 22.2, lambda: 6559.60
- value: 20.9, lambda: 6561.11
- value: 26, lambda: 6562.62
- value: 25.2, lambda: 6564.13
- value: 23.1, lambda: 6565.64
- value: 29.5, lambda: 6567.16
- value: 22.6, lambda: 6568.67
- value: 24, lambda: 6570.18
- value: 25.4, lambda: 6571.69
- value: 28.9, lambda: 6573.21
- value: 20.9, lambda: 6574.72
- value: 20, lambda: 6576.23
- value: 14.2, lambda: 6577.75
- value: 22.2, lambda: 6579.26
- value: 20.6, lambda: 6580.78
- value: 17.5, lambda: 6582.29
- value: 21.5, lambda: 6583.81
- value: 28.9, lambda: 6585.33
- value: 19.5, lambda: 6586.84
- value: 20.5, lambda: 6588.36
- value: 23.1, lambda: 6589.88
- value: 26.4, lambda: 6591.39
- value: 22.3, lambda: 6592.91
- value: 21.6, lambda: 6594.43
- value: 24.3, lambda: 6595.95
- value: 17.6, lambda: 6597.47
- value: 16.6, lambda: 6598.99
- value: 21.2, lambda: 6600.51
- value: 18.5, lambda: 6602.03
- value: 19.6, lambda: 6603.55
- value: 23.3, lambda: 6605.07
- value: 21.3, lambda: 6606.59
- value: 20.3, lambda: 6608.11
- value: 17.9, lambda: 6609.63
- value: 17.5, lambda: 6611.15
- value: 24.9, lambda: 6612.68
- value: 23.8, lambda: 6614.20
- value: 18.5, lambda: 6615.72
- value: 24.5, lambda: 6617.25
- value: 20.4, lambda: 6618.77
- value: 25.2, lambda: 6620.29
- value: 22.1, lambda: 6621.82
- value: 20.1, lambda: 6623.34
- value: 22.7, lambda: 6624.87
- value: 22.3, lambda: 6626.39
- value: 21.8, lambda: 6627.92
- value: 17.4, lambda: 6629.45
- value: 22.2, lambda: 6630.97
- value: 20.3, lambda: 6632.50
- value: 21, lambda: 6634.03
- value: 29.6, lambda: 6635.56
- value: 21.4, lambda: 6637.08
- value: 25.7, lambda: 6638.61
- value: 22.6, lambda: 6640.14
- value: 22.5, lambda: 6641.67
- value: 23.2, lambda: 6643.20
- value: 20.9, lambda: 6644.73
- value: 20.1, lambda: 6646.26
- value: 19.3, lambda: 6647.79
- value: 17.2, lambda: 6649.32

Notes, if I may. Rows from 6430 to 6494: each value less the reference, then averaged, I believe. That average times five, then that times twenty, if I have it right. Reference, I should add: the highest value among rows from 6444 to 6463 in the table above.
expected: -344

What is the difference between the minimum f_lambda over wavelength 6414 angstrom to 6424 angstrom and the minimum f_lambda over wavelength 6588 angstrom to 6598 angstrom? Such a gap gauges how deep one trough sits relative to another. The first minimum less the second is 1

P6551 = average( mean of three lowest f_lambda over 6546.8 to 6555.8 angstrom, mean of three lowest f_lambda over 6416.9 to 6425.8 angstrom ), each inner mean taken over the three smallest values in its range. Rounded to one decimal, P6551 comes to 20.7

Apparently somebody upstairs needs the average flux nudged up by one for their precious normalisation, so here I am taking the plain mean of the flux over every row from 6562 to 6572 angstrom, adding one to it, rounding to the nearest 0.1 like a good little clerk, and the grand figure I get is 26.1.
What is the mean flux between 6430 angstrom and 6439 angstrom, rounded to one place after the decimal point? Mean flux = 22.8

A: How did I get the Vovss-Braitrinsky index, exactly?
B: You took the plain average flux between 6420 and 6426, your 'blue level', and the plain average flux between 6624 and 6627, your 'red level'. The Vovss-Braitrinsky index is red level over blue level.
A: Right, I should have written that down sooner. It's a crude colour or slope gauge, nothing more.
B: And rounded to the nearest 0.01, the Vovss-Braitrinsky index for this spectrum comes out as 1.00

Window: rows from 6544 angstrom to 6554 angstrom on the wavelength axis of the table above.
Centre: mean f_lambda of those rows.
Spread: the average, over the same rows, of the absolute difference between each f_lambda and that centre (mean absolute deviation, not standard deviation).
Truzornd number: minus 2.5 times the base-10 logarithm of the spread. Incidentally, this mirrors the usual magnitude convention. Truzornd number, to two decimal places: -0.44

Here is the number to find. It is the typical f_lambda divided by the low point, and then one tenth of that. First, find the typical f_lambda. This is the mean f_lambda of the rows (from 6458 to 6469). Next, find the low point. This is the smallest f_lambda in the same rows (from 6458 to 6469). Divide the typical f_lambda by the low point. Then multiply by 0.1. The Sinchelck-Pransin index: 0.127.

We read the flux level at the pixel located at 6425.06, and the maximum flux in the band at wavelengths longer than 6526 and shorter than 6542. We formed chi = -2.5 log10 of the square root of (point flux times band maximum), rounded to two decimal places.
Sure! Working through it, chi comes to -3.32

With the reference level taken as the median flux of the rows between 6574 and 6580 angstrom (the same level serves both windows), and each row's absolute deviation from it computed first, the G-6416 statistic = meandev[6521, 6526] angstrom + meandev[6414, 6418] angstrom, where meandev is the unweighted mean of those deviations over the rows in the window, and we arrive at 3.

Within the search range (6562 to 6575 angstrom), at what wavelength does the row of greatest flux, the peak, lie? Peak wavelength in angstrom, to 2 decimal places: 6567.16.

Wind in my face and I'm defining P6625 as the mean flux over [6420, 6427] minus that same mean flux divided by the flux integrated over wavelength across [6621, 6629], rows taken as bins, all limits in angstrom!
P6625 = 22.0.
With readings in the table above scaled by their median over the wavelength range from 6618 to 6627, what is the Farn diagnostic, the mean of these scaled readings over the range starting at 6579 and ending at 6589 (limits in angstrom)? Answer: 0.97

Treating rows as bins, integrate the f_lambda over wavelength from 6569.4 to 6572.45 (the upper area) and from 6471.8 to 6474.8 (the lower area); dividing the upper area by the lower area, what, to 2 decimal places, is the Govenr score 1.29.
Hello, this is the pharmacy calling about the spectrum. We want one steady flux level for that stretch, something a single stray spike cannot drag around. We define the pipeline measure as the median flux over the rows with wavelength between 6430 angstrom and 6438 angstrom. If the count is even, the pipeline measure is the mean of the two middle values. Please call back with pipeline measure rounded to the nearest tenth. 24.1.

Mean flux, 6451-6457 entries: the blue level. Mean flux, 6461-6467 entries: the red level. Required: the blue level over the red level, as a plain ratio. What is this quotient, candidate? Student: 0.98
